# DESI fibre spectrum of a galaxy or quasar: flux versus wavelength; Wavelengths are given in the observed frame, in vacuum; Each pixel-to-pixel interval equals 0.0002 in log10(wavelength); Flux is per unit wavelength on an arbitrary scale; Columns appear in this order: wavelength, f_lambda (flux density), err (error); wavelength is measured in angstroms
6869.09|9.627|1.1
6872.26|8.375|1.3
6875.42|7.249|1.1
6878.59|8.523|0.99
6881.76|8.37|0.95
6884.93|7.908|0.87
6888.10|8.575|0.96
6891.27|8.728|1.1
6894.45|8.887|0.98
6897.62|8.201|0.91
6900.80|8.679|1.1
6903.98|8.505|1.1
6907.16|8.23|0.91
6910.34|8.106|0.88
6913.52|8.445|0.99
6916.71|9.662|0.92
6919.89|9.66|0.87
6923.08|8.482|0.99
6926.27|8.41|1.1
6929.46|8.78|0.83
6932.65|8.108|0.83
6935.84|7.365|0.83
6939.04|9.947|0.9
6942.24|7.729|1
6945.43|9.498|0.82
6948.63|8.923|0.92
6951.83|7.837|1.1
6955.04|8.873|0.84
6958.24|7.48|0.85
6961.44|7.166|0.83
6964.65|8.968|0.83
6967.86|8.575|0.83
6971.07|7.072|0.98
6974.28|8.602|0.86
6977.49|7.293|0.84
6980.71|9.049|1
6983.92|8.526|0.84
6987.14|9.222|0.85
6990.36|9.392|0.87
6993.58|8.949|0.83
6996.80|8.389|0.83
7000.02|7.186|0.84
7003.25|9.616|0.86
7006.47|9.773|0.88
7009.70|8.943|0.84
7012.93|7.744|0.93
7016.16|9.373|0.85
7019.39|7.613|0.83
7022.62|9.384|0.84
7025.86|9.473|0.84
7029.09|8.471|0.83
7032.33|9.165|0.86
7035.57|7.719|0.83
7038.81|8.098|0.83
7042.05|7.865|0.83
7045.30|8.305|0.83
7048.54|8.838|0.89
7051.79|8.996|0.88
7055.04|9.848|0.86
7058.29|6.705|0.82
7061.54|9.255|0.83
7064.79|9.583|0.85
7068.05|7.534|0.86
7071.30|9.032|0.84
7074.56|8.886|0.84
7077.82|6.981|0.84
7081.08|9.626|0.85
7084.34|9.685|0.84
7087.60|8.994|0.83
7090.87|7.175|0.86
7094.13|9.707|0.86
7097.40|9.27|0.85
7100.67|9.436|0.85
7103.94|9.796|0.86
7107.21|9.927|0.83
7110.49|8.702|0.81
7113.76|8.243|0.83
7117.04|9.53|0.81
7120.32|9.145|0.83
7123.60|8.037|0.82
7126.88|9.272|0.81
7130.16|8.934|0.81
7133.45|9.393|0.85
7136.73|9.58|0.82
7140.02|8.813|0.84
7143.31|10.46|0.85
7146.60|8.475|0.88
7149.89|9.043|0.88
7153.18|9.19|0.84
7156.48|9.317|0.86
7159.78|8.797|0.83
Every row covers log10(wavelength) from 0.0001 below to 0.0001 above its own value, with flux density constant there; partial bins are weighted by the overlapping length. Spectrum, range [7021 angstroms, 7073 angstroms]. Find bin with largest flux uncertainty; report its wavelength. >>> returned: 7048.54 angstroms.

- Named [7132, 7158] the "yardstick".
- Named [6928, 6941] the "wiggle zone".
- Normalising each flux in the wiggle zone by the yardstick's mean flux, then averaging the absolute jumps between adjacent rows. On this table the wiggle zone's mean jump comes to 0.144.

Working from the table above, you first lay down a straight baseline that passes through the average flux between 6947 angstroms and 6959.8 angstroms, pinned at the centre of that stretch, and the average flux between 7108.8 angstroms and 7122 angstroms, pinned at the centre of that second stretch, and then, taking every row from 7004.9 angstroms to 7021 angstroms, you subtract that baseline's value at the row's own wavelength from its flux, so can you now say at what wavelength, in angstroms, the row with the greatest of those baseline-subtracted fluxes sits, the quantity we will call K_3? 7006.47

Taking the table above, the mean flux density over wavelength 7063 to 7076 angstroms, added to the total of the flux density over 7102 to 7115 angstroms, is 45.4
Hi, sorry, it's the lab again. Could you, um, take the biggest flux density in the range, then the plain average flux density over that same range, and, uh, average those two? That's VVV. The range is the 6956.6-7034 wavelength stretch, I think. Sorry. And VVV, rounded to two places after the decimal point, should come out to 9.17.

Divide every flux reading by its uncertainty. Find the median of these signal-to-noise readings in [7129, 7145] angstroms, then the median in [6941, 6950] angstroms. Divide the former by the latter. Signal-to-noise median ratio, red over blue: 1.14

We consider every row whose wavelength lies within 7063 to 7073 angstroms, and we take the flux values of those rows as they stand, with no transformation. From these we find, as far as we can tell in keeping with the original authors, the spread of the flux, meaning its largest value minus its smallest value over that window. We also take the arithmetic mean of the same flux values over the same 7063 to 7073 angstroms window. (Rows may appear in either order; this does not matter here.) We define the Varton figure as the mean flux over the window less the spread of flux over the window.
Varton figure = 6.7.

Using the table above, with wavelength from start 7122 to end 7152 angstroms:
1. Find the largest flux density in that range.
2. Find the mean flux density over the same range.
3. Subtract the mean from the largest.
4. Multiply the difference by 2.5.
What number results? 3.4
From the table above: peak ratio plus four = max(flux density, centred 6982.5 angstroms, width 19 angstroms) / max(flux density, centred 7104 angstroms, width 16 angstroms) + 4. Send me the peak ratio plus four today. 4.946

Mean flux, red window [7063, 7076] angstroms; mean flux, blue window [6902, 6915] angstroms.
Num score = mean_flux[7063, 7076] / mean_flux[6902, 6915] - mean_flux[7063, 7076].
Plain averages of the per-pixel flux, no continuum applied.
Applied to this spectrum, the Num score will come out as -7.71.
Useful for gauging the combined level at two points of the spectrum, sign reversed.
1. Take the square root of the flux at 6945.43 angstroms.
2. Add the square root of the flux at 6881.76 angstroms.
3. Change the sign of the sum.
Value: -5.97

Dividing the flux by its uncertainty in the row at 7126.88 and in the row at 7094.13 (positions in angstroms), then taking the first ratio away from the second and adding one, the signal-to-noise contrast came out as 0.8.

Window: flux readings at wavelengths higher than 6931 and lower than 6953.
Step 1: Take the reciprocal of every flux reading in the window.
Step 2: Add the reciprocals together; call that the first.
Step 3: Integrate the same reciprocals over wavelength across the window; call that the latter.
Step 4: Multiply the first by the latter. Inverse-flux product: 2.2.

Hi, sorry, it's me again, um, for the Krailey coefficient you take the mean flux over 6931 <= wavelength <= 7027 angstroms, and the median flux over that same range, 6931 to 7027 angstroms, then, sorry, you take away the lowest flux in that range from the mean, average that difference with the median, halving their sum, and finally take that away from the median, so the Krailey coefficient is 3.64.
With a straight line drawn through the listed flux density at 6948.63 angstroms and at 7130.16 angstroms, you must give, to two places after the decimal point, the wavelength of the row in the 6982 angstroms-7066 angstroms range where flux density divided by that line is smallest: 7058.29 angstroms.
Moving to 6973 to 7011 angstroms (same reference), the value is 7000.02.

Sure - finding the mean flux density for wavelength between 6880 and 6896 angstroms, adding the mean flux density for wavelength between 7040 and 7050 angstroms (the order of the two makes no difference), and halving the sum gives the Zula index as 8.41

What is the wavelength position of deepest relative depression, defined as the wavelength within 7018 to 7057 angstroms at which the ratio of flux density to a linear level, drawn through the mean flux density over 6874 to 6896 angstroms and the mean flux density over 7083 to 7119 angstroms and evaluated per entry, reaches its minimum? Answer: 7019.39 angstroms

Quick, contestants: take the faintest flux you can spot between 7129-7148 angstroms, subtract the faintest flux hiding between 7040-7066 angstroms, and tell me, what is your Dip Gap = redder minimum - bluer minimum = 1.8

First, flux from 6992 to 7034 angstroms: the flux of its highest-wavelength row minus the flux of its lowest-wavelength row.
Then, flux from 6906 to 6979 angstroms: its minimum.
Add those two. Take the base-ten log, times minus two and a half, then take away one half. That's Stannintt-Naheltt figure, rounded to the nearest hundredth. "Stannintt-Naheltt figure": -2.66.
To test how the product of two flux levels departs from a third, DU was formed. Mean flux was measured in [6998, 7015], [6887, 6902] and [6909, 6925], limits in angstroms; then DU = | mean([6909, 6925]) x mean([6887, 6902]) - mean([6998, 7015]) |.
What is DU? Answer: 68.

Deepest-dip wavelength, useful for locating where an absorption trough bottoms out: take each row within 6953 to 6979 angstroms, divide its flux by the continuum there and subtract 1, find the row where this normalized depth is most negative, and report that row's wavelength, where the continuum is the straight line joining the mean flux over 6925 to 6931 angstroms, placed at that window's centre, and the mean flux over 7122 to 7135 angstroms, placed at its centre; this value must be 6971.07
